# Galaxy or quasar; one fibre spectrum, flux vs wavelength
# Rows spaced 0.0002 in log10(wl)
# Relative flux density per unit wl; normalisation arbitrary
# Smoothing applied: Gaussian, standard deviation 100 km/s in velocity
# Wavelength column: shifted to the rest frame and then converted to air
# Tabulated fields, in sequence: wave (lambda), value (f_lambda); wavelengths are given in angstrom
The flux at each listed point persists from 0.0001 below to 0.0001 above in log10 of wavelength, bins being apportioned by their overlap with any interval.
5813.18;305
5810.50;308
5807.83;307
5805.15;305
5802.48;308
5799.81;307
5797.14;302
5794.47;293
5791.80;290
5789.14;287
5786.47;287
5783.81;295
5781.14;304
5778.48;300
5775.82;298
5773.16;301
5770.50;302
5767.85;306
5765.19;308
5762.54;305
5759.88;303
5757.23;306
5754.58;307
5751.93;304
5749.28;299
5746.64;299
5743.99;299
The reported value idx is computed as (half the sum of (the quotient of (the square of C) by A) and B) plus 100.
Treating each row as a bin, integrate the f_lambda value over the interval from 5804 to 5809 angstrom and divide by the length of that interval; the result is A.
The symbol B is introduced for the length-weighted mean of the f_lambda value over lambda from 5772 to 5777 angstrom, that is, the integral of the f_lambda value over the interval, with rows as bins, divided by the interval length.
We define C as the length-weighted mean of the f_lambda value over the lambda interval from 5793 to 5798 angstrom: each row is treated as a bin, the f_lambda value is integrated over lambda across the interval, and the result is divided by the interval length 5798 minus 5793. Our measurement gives 394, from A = 306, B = 299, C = 297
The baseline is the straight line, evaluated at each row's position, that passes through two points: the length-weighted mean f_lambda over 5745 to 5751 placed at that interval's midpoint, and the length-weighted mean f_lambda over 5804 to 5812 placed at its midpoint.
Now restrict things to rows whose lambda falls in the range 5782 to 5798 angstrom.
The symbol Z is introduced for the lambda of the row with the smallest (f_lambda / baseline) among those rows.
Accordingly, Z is 5789.14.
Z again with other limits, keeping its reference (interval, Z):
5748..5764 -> 5749.28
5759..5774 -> 5773.16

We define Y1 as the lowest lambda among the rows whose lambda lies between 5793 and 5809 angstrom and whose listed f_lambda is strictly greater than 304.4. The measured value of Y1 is 5799.81 angstrom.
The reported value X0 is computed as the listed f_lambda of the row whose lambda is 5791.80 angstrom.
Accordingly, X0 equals 290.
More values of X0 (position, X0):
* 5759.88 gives 303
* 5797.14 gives 302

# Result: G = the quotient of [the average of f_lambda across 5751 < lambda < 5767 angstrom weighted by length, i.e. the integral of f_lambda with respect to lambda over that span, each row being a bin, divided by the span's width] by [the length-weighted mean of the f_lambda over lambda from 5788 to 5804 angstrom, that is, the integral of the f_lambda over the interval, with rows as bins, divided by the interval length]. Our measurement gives 1.02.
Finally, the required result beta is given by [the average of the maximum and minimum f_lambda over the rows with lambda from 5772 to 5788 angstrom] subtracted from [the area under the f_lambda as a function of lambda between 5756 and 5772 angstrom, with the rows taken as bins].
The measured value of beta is 4584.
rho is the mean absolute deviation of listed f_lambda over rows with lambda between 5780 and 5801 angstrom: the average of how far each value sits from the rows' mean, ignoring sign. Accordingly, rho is 6.5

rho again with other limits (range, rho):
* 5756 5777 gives 2.6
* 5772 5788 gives 4.3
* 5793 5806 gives 4.4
